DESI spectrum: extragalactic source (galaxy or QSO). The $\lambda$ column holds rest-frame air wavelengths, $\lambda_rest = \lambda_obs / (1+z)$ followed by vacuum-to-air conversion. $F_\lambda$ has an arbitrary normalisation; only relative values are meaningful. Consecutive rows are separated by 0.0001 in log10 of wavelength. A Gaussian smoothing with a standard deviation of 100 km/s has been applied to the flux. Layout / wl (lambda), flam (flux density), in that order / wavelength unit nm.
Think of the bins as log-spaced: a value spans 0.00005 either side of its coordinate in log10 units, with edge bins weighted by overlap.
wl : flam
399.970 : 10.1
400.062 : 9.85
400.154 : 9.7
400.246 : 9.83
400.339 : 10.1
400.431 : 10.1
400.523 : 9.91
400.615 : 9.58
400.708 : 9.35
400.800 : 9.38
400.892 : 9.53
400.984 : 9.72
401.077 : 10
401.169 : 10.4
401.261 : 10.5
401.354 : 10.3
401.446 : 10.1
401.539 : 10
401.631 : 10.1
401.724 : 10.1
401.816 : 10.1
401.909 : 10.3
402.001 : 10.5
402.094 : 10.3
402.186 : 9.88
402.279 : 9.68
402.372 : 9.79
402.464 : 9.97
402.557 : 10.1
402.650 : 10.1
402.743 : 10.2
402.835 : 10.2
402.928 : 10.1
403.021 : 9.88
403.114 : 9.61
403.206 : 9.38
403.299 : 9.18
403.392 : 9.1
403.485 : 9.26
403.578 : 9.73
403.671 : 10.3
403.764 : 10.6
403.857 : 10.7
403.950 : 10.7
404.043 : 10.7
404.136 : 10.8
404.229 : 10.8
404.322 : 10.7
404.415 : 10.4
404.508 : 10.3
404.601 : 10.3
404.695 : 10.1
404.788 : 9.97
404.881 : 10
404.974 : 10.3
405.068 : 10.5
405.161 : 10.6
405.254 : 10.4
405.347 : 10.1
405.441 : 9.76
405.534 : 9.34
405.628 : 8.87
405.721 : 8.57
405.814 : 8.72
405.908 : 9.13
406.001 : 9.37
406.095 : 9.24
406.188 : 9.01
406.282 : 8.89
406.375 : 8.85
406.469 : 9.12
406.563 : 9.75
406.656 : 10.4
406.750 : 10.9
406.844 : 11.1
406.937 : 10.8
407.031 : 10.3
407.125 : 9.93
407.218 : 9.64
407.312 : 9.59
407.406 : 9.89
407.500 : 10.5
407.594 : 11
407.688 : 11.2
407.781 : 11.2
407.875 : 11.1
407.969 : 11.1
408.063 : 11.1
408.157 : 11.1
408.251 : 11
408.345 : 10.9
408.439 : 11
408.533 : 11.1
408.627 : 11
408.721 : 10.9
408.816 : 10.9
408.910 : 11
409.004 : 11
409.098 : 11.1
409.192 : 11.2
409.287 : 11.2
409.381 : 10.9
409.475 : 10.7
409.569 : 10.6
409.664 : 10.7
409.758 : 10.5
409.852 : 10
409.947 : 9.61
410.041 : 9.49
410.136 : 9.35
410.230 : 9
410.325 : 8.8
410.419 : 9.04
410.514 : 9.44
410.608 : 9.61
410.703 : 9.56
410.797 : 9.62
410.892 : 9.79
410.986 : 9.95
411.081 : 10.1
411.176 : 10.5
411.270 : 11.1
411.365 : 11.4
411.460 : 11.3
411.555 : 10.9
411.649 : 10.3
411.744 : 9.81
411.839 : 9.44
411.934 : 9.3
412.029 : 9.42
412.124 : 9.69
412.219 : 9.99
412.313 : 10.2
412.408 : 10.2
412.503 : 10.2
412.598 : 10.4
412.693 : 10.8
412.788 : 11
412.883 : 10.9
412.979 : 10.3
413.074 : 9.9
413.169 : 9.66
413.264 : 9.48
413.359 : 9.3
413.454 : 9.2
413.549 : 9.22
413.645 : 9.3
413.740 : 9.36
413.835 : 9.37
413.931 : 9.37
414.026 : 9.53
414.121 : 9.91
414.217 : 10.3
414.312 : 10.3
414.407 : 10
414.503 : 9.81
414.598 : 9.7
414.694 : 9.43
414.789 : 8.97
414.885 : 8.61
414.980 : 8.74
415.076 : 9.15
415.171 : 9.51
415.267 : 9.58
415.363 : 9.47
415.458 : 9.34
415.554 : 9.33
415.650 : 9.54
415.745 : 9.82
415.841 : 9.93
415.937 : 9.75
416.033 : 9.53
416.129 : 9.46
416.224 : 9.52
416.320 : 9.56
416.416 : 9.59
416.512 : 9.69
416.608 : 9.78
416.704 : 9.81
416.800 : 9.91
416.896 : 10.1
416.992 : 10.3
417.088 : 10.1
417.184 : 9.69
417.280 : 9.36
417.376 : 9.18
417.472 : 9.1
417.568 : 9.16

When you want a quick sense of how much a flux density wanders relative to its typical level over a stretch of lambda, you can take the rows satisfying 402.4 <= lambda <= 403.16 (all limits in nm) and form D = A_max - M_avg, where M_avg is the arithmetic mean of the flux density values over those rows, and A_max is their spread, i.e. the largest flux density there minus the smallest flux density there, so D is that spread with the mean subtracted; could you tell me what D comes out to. -9.4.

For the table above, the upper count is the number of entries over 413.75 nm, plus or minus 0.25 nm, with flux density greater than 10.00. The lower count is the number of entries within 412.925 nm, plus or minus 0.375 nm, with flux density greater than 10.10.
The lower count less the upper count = 5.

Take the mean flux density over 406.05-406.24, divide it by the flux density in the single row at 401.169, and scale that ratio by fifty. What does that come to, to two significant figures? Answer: 44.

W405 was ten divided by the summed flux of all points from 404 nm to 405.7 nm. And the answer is 0.054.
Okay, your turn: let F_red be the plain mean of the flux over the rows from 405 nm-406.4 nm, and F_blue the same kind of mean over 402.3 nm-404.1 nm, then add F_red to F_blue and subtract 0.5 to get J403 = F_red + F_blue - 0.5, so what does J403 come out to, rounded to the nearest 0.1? 18.9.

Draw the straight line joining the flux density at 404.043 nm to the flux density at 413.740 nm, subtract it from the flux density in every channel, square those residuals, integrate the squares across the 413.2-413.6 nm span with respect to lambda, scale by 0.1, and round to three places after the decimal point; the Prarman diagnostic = 0.001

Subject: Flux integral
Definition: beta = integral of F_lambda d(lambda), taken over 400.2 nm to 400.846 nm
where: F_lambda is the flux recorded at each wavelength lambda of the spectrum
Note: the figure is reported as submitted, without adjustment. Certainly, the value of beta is 6.29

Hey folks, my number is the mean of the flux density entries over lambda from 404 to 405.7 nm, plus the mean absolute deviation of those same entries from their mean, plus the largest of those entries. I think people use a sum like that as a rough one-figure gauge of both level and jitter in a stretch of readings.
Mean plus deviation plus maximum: 21.4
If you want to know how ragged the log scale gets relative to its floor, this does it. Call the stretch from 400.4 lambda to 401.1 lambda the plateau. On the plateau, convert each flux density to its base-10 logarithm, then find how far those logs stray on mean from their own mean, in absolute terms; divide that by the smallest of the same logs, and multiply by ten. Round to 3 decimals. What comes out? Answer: 0.109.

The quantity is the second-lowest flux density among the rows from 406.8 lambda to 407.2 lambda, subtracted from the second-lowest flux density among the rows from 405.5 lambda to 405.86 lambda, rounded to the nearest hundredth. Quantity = -1.58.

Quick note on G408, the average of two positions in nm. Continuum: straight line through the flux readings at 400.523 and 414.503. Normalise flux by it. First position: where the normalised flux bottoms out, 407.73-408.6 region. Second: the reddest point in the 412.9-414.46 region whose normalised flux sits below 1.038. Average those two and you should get 411.38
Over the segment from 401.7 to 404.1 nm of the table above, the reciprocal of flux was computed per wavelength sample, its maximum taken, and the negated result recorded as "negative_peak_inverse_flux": -0.110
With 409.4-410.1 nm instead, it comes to -0.105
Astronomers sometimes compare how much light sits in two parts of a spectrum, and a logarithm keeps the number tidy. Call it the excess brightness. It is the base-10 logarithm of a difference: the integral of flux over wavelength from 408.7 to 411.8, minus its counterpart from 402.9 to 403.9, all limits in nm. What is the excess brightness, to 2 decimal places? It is 1.34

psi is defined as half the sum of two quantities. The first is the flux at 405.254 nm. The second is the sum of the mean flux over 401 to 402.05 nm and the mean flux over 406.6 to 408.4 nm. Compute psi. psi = 15.6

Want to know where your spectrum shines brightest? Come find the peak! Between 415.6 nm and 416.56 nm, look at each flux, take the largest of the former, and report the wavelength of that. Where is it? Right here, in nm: 415.841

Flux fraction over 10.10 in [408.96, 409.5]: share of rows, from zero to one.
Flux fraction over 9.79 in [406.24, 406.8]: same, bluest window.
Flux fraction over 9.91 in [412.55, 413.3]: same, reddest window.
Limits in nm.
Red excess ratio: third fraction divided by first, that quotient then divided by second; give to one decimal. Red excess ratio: 1.9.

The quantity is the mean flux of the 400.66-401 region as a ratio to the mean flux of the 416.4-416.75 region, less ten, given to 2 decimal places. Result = -9.02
